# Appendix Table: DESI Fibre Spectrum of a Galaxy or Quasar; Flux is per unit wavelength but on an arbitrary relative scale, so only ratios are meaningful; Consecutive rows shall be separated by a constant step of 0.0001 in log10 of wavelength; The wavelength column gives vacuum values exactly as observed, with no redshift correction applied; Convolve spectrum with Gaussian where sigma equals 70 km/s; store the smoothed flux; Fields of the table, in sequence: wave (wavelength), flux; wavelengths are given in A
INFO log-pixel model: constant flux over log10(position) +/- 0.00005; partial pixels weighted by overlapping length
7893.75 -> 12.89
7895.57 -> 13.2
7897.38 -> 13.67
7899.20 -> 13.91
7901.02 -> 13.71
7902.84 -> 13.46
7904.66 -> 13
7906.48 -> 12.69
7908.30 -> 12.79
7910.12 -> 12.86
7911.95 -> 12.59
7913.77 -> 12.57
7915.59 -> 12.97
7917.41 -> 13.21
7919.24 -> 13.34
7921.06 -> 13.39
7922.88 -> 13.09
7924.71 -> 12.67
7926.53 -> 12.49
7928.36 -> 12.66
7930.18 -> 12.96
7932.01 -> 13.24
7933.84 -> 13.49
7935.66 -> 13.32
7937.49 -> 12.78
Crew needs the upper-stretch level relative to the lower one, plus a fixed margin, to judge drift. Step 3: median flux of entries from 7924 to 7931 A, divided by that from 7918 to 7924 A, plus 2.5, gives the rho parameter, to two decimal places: 3.45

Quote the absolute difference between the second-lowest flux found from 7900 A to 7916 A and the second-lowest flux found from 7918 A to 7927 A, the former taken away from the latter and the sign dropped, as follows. 0.1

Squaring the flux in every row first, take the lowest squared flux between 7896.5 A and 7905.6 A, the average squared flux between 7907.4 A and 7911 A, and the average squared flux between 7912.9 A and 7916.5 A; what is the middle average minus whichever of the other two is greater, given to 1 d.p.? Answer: -4.5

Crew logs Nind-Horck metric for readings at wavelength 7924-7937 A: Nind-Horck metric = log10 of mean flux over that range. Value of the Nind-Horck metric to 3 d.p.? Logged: 1.113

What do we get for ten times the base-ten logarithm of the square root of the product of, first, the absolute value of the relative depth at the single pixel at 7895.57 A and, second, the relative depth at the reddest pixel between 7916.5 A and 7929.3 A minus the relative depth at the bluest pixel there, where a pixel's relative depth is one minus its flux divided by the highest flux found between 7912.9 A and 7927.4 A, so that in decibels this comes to -16.2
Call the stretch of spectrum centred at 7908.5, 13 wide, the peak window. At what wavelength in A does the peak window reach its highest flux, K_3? 7902.84 A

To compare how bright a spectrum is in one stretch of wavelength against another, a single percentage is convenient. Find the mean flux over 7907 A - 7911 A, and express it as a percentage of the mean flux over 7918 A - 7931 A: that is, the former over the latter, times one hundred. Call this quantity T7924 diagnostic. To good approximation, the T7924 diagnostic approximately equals 99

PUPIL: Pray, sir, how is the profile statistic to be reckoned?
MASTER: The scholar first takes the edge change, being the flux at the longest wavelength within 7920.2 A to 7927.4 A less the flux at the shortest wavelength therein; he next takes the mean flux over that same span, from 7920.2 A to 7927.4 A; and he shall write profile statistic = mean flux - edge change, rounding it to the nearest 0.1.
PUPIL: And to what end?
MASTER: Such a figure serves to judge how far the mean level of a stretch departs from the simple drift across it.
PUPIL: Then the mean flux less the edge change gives 13.8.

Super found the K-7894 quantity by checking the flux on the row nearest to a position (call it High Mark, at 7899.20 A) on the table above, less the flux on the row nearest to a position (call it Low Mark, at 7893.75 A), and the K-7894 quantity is 1.0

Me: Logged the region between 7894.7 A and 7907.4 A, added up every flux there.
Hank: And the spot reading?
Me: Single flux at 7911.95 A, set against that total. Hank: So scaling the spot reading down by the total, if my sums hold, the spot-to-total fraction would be 0.13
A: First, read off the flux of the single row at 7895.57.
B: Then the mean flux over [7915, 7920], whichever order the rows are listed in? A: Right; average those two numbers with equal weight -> 13.2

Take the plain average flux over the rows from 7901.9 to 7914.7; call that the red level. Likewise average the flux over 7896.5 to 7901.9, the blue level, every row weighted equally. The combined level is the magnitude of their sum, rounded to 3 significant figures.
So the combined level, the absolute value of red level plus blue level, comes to 26.6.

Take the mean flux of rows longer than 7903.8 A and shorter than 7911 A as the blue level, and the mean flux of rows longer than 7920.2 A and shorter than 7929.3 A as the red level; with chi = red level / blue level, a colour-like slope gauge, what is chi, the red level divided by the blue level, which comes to 1.00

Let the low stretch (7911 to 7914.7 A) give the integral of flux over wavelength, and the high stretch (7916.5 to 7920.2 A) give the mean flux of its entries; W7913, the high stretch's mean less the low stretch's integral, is -33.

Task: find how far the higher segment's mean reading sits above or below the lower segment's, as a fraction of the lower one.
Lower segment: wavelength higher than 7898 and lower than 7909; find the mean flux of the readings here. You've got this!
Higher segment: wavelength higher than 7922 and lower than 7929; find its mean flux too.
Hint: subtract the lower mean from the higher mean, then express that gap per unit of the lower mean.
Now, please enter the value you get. -0.04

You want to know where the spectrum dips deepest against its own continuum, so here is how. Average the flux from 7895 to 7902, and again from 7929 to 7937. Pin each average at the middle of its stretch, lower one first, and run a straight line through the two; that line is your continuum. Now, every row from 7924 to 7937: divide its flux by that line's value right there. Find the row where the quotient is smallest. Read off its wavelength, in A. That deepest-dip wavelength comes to 7926.53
